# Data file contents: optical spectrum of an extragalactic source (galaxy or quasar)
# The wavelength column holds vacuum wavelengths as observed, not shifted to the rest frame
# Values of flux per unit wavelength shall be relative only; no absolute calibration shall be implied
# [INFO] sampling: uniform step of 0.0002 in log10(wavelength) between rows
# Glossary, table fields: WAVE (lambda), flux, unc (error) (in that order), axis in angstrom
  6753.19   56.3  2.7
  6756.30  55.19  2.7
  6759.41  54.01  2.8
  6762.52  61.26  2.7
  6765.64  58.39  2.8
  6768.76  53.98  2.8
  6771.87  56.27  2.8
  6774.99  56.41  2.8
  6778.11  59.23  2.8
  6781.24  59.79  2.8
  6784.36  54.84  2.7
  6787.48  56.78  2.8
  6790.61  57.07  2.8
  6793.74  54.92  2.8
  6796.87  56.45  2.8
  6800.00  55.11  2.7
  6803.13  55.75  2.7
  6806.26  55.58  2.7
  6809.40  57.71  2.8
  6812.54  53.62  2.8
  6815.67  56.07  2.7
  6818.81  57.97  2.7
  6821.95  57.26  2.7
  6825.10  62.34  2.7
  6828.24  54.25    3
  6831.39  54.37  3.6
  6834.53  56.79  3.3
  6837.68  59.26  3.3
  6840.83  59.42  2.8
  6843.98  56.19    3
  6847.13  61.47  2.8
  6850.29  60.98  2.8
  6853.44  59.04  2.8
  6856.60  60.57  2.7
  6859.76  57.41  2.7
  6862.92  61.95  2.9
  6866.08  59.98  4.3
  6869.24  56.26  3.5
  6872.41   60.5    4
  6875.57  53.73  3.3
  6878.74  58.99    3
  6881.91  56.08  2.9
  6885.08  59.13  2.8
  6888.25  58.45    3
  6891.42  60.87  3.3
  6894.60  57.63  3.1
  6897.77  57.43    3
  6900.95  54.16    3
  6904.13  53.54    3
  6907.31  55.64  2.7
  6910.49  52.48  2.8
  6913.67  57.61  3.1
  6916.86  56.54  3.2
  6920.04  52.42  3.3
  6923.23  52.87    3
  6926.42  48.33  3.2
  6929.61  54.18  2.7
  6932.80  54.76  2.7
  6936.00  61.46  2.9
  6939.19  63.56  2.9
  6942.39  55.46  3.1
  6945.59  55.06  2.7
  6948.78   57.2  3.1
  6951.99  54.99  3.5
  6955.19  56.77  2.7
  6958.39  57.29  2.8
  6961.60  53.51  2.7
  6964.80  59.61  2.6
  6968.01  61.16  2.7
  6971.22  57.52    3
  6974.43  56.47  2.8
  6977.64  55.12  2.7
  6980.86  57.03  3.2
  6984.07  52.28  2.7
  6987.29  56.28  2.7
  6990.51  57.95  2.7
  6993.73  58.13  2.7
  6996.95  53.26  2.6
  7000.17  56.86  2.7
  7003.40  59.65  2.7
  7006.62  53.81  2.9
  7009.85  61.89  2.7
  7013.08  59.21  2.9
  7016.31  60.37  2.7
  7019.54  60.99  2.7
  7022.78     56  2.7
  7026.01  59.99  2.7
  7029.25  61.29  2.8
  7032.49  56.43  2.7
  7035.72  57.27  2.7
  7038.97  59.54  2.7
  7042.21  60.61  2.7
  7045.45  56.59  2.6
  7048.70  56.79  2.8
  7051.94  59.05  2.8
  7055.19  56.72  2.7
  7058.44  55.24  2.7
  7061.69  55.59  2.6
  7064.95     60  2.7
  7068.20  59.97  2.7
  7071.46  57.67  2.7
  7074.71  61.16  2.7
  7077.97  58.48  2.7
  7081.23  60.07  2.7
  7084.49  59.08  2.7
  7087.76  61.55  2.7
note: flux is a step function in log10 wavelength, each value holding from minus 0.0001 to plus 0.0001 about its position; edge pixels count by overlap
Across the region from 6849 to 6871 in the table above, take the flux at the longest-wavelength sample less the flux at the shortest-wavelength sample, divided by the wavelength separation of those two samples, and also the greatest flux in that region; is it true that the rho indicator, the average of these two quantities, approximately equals 30.9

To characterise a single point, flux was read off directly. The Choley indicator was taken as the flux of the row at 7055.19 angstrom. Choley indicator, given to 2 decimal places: 56.72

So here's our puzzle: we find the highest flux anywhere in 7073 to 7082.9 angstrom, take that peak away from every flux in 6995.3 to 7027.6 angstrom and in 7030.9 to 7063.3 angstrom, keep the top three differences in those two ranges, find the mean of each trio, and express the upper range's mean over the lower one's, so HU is 19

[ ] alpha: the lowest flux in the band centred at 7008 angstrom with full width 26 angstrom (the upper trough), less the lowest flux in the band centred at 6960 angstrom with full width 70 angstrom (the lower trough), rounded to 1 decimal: 4.9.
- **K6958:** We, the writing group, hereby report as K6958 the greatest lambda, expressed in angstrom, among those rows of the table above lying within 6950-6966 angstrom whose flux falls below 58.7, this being 6961.60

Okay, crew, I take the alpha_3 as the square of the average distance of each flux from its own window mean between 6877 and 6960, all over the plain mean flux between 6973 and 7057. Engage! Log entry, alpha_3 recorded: 0.102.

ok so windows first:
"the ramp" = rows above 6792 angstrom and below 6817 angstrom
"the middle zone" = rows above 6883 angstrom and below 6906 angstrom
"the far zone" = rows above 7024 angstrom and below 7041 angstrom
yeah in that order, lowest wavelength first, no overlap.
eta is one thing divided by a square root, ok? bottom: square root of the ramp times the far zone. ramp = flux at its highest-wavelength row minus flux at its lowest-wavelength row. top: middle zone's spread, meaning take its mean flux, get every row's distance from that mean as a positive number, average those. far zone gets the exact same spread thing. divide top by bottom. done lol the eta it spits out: 1.44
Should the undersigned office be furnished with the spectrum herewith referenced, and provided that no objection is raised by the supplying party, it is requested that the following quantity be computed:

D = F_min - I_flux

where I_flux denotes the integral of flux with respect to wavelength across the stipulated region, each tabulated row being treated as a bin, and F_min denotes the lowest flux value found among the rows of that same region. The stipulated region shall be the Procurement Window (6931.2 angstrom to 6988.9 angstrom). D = -3235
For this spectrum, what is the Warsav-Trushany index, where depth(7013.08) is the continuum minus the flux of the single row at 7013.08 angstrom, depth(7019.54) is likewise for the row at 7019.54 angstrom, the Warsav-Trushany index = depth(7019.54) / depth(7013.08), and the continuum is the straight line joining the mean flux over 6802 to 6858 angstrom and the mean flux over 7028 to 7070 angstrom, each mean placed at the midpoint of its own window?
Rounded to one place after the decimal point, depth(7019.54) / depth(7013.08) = 2.5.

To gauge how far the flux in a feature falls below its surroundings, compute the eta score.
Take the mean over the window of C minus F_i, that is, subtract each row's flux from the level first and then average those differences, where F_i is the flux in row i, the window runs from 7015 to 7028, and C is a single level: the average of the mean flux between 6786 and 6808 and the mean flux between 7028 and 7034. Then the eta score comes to -2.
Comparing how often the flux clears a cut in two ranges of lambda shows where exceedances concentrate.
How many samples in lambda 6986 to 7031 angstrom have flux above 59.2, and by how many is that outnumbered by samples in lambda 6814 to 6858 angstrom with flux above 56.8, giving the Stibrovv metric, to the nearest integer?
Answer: 2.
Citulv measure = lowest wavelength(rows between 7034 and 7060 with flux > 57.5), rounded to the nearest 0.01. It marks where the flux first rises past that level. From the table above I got 7038.97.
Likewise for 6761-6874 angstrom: 6762.52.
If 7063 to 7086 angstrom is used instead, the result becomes 7064.95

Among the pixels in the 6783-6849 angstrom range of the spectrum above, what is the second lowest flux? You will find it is 54.25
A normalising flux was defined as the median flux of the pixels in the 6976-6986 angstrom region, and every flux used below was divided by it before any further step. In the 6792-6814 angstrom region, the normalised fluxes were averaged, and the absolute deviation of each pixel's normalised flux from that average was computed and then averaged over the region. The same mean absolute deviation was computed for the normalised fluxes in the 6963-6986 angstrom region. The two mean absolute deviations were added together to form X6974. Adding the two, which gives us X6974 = 0.054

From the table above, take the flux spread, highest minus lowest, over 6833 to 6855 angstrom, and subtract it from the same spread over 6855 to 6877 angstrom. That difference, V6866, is 2.9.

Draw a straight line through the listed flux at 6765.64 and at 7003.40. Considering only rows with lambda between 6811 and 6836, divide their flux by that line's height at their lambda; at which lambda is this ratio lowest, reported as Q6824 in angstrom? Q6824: 6812.54 angstrom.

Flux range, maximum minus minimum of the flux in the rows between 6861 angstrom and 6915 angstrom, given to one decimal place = 9.5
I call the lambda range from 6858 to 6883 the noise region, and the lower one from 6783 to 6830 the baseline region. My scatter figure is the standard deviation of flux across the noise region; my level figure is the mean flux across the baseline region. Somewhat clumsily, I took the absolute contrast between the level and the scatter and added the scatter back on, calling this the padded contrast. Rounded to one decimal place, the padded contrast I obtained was 56.4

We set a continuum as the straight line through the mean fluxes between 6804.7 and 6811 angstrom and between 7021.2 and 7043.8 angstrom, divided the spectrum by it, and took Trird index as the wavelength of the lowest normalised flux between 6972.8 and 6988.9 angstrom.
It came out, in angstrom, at 6984.07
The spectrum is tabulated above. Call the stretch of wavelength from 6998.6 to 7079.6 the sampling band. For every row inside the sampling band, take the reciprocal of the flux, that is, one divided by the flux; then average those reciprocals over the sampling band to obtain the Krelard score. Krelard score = 0.0171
